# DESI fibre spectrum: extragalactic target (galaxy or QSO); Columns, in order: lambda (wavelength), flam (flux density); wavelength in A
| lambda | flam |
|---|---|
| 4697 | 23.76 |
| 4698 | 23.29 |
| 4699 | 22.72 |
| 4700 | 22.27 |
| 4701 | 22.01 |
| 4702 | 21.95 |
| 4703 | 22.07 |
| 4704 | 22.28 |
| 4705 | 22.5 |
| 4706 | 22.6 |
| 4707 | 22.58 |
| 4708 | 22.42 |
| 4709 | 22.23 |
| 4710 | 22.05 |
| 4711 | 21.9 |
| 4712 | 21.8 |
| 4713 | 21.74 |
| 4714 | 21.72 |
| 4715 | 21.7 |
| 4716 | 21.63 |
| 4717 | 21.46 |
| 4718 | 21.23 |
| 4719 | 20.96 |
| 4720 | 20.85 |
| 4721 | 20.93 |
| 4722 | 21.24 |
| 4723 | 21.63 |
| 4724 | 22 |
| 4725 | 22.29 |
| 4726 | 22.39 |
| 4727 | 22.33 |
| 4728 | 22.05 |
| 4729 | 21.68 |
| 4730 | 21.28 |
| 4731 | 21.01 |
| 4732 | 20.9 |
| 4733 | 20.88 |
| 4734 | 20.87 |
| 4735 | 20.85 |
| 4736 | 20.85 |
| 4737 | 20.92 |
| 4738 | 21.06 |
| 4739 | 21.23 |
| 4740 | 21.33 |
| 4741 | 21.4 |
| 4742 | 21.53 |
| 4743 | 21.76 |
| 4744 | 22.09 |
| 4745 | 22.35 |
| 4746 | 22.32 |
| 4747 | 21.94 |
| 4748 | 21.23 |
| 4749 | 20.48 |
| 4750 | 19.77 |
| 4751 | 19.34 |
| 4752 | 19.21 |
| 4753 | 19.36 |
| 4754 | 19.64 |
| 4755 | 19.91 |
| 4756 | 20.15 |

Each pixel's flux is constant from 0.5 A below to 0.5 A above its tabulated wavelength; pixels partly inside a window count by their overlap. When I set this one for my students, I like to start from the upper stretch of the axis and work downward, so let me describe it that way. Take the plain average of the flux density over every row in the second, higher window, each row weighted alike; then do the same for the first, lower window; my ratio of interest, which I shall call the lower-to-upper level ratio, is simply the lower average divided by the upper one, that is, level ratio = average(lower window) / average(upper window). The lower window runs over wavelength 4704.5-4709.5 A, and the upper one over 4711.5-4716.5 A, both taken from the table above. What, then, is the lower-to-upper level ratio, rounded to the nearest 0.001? 1.034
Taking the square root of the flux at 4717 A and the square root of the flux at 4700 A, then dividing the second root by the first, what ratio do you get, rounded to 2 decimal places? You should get 1.02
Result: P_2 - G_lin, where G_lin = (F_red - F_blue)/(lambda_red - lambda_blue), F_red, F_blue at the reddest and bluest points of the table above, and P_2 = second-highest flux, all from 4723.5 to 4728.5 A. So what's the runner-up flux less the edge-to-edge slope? 22.3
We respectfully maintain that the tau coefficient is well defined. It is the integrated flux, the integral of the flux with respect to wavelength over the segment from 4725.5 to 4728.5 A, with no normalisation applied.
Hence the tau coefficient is 67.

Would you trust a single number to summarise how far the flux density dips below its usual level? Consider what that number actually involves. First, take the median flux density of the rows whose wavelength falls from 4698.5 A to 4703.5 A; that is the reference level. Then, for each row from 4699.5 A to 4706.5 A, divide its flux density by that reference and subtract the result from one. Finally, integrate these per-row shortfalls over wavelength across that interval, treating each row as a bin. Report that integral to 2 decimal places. -0.05 A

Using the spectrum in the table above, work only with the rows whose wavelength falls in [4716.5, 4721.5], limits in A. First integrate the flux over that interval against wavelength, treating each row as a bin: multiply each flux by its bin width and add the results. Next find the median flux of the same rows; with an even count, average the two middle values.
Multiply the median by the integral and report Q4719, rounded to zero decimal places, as 2210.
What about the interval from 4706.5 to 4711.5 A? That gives 2472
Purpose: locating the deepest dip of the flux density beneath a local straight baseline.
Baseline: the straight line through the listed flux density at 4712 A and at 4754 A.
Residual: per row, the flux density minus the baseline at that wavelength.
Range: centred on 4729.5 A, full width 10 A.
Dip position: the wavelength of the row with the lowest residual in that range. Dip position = 4732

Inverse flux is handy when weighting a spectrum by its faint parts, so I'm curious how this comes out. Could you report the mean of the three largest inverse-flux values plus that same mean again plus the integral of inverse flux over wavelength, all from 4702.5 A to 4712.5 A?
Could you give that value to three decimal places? 0.541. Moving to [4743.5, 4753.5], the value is 0.586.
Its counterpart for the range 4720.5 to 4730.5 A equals 0.554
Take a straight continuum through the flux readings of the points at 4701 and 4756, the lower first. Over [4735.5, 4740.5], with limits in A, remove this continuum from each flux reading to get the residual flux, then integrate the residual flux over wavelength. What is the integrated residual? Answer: 1.6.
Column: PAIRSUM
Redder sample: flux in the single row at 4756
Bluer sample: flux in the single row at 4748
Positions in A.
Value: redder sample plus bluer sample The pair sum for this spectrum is 41.4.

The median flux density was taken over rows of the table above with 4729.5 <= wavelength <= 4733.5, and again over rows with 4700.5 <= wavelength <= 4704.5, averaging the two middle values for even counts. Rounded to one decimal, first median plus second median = 43.0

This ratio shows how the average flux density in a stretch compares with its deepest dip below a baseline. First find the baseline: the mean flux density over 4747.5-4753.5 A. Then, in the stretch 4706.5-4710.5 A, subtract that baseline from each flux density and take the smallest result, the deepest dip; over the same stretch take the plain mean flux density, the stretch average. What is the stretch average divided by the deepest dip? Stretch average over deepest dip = 10.4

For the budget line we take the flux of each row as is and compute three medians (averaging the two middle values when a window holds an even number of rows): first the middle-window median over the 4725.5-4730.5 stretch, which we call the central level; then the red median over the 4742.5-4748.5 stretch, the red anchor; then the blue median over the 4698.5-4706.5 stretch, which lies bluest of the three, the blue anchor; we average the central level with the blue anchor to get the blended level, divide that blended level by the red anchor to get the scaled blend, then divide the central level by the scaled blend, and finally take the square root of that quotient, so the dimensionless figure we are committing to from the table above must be 4.680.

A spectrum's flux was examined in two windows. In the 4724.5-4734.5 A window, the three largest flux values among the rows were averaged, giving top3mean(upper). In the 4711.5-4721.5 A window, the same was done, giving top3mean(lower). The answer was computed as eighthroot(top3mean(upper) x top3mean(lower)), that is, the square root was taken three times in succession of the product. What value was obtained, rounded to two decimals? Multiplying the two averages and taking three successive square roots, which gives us 2.17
